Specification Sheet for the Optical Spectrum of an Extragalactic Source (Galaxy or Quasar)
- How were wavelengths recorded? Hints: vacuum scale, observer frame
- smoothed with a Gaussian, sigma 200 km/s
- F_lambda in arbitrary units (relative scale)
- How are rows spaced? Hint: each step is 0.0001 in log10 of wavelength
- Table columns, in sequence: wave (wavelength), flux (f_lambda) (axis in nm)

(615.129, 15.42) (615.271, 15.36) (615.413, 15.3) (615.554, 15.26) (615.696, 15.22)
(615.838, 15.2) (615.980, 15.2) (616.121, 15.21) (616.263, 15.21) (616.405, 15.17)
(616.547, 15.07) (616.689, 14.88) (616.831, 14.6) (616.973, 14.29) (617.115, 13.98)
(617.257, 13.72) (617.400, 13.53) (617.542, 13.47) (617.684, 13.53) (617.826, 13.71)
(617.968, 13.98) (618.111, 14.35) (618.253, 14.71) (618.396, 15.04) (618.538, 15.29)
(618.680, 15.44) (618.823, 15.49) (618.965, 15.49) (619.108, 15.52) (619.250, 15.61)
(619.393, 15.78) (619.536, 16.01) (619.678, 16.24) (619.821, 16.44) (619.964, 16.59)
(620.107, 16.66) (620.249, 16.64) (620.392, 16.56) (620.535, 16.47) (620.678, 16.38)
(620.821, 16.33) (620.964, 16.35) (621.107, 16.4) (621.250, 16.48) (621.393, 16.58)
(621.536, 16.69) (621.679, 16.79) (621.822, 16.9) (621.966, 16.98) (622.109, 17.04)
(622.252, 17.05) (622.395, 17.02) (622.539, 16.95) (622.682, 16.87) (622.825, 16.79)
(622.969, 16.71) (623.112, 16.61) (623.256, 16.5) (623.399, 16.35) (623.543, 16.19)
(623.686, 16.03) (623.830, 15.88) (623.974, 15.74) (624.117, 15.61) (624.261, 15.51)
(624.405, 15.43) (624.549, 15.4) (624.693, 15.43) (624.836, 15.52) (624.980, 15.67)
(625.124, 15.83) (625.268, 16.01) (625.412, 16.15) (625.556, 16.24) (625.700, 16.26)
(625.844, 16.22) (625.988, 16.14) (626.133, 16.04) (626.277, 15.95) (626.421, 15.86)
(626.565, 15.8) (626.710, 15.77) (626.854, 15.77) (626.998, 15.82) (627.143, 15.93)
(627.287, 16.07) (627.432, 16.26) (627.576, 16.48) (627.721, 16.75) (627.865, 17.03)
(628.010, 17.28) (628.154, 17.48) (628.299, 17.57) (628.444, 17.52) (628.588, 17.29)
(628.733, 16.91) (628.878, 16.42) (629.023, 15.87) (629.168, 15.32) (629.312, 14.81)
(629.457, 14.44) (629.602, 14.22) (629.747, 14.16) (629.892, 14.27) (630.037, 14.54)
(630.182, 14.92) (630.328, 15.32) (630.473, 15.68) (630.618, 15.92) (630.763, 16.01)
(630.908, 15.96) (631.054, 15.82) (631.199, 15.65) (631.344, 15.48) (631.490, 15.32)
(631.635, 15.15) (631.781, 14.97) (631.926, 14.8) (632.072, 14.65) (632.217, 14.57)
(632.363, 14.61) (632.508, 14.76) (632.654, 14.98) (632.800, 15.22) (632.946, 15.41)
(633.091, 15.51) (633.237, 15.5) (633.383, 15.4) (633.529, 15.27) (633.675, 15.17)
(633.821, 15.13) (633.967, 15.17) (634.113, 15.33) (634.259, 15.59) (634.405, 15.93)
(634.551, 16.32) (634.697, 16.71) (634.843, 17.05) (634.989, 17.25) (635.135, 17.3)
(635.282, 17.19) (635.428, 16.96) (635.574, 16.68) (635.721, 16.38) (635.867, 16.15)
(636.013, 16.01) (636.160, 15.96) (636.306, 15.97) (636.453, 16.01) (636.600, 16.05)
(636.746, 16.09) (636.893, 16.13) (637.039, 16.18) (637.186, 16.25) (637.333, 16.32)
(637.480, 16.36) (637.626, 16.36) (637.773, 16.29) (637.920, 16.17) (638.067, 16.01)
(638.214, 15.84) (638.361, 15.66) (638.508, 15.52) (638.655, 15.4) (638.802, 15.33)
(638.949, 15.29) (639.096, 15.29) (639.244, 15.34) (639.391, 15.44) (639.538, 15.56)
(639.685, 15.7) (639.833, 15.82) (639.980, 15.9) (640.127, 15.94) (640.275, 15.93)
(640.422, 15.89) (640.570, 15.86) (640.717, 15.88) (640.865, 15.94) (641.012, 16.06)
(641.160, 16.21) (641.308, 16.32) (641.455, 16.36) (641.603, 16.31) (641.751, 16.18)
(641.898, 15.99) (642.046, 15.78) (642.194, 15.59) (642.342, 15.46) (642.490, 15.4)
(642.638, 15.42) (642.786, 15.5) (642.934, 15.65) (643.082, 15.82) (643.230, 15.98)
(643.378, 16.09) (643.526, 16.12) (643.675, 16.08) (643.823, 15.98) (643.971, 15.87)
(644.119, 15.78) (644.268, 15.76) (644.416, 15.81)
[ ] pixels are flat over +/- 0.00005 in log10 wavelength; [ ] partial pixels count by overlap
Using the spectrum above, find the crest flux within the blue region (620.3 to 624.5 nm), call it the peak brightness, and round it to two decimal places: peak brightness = 17.05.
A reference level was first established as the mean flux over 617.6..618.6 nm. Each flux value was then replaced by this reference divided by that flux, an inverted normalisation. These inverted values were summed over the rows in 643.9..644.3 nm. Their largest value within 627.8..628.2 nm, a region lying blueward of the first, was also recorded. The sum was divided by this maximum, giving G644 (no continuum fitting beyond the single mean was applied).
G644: 3.23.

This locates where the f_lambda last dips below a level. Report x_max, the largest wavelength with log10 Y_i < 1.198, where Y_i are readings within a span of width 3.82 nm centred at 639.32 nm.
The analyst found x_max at 639.685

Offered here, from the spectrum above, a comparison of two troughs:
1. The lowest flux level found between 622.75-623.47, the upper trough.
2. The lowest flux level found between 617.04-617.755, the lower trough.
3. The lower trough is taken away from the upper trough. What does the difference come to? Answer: 2.9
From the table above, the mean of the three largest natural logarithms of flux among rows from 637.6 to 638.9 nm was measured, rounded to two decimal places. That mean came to 2.79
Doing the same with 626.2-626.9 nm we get 2.76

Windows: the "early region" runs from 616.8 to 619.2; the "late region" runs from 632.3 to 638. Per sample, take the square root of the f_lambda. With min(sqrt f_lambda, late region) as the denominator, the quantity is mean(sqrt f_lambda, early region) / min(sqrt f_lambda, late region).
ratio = 1.00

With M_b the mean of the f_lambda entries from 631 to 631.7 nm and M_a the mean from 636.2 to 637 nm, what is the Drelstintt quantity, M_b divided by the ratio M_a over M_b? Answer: 14.9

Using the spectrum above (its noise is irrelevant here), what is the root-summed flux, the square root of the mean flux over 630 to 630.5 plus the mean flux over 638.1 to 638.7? 5.54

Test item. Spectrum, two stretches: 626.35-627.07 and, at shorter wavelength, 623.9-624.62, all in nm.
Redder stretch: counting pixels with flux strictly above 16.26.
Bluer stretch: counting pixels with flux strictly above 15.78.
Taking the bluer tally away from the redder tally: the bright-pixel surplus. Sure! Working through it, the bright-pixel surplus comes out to 0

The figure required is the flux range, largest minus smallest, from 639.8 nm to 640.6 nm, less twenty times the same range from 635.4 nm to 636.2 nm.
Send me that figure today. -20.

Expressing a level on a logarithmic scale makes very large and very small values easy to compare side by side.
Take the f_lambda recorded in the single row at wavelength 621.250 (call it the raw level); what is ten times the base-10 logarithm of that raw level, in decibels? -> 12.2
